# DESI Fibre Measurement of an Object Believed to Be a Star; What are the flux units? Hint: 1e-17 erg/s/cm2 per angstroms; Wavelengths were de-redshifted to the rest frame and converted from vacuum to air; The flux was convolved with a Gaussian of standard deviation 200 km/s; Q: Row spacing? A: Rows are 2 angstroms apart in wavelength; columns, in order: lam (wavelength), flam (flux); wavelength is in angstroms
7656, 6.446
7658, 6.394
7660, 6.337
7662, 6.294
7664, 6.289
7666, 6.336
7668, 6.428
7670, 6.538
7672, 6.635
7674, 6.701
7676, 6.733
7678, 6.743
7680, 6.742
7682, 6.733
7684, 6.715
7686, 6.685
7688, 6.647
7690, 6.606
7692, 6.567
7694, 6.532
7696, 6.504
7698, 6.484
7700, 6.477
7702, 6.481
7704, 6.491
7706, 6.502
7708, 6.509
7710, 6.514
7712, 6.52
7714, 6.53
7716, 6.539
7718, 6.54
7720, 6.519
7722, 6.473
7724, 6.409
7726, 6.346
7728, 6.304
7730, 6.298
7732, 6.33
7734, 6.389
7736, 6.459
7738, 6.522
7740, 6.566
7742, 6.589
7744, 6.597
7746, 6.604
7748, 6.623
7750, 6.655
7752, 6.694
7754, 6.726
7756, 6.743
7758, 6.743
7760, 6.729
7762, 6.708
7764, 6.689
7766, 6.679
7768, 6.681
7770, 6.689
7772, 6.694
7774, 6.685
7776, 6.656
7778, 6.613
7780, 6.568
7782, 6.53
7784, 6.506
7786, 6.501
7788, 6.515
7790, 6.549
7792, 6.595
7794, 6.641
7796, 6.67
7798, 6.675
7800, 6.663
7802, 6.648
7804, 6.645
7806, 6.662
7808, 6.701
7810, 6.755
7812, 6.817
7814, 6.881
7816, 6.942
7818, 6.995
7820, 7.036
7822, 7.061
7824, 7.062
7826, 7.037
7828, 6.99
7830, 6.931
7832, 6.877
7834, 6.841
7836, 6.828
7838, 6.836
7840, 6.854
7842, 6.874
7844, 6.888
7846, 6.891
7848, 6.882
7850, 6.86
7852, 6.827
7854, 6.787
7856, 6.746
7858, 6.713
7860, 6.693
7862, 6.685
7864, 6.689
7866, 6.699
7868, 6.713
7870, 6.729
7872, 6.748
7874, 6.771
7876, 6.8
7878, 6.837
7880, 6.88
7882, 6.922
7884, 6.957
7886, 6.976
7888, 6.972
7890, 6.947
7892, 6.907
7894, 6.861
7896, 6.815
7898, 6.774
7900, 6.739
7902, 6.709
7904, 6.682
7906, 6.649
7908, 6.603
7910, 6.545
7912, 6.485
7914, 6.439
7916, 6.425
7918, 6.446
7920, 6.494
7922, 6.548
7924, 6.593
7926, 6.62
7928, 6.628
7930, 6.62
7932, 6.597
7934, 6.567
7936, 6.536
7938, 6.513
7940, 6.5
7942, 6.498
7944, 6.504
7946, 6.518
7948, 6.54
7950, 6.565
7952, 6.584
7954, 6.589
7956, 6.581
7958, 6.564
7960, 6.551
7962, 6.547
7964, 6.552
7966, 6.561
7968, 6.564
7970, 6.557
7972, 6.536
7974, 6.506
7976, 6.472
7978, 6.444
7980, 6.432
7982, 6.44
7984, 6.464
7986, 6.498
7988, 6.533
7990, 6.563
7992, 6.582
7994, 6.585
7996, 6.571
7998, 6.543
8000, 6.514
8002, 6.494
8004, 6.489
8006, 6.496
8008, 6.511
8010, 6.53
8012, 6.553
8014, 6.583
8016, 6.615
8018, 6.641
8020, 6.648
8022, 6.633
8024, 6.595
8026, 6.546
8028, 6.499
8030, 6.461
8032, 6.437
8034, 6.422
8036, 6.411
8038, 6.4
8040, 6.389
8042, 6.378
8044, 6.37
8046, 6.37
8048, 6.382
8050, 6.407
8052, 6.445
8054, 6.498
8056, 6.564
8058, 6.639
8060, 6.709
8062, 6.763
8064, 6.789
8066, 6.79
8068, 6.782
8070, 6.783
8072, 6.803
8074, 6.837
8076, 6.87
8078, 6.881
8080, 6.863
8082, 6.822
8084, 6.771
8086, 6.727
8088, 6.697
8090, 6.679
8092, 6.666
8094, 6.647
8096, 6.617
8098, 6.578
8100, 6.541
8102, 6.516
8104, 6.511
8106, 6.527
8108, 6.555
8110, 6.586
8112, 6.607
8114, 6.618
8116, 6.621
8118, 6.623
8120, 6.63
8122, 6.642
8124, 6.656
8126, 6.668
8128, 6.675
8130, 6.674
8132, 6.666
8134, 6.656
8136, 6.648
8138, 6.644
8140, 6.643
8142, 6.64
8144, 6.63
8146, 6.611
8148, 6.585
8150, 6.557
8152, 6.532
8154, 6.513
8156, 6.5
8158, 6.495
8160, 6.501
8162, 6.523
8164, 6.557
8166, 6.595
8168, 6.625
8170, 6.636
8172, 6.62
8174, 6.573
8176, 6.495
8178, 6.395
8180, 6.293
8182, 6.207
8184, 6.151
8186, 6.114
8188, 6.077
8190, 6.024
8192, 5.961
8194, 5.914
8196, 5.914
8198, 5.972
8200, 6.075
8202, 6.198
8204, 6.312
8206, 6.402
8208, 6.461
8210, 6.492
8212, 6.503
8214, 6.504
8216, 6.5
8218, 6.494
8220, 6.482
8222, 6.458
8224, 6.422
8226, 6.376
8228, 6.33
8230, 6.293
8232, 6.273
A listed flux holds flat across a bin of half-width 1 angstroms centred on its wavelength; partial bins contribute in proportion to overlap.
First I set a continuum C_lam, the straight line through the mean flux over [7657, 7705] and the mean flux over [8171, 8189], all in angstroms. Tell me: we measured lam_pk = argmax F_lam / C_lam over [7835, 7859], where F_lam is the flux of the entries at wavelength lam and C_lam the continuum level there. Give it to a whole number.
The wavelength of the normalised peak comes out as 7846 angstroms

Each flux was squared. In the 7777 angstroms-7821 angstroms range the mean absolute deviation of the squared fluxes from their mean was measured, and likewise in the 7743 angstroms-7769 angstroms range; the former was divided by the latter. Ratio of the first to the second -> 3.1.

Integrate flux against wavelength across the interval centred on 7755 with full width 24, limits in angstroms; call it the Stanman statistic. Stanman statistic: 160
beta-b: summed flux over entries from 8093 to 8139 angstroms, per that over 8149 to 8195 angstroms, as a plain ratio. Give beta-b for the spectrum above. 1.04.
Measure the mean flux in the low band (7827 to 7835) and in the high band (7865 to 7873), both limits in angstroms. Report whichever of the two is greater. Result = 6.91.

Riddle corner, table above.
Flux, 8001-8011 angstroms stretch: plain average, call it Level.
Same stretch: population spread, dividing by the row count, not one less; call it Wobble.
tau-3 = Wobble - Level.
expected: -6.49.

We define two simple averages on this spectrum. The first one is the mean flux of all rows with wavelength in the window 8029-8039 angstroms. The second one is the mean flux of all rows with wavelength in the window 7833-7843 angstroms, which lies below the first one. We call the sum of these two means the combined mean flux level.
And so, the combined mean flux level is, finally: 13.3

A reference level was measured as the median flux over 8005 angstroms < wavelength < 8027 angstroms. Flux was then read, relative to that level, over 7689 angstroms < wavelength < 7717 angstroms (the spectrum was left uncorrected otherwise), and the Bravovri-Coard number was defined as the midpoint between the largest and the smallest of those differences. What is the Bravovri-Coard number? -0.04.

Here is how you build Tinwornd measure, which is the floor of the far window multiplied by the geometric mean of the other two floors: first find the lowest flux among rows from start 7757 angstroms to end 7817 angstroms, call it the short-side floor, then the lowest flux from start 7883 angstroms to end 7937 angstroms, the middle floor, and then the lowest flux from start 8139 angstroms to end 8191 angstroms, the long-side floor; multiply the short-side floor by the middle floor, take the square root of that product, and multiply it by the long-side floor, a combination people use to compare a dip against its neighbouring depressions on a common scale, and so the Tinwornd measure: 38.9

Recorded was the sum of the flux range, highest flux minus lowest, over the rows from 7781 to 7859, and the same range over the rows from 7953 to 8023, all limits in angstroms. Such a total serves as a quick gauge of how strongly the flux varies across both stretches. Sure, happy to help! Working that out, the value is 0.78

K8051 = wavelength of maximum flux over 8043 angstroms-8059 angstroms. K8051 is 8058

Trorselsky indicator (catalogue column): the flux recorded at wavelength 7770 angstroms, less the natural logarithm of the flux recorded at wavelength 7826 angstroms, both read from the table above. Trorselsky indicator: 4.74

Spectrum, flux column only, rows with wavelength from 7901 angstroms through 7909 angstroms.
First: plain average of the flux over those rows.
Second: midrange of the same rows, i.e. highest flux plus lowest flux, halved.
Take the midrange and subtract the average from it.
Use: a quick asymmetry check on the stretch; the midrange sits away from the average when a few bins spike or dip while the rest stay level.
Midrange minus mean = -0.005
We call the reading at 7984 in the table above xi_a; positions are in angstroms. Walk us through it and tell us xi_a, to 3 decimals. 6.464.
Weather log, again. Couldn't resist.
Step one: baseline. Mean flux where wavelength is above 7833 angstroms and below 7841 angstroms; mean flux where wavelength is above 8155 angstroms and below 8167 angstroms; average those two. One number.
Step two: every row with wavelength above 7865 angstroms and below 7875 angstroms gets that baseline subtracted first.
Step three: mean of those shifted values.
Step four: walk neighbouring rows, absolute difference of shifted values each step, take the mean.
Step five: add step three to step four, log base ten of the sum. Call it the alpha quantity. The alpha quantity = -1.18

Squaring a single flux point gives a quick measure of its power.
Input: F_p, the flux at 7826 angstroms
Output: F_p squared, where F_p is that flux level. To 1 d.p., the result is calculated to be 49.5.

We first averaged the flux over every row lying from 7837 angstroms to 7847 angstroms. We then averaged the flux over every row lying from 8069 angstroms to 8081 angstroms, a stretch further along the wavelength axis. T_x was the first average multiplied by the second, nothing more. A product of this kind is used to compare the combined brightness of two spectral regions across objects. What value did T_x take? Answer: 47.0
